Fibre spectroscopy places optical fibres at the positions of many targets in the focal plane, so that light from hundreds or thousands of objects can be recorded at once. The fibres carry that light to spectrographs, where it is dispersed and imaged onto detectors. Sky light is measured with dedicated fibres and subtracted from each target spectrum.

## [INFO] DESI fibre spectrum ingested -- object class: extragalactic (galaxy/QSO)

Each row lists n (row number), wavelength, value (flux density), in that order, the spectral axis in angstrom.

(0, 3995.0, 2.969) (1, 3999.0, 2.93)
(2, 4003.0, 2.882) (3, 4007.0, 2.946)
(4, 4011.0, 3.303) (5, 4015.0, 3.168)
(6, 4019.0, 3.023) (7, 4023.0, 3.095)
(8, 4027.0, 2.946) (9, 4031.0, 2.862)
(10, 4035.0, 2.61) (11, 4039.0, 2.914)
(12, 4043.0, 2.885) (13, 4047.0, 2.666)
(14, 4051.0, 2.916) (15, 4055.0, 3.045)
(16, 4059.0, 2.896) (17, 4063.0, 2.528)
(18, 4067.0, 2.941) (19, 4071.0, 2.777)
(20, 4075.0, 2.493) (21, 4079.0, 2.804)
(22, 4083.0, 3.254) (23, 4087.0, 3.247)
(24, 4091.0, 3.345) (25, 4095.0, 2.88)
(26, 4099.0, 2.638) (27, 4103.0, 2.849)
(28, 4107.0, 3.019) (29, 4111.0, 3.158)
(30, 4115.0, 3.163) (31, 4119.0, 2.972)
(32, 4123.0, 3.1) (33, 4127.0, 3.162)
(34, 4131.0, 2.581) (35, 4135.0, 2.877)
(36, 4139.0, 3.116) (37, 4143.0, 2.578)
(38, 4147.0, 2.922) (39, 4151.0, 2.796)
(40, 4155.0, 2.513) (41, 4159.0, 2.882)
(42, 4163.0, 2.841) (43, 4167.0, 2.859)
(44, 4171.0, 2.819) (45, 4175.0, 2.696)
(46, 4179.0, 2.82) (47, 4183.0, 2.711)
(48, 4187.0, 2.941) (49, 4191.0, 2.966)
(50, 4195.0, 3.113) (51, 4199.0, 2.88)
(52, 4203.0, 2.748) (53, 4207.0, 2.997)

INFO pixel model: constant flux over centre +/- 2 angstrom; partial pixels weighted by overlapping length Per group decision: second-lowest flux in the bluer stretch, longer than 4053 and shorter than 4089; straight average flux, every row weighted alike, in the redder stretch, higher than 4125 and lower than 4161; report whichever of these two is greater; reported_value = 2.825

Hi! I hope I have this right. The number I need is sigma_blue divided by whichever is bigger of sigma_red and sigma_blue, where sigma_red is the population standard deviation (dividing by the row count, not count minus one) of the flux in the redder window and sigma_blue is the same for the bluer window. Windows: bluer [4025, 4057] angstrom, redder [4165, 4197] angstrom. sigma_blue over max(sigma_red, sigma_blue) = 1.00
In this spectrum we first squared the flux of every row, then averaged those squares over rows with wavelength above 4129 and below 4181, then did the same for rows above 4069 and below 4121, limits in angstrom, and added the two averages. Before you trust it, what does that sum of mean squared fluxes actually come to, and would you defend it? 16.7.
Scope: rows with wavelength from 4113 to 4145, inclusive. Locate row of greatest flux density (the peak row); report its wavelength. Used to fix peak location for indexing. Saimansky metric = 4115.0 angstrom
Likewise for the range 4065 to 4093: 4091.0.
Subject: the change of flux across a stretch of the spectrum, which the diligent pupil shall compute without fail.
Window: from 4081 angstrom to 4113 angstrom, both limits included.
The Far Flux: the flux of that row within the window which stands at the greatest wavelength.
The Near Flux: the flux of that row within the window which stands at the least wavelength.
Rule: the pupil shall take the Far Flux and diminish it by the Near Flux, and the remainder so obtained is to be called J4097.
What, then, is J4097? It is -0.10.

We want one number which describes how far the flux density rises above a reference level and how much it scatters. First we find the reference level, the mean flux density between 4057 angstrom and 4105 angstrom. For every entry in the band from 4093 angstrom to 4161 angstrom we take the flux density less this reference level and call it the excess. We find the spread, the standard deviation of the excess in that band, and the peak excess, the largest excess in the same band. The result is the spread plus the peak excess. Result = 0.49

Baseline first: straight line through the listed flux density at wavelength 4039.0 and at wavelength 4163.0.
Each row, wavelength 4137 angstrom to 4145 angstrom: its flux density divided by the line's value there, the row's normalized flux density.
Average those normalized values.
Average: 1.00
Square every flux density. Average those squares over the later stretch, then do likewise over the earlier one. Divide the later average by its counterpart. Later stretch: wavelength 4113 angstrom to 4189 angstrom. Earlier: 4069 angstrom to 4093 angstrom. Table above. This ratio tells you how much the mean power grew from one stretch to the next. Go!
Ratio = 0.91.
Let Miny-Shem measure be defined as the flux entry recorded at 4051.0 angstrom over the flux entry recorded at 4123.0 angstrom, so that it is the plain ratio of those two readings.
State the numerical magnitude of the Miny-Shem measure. 0.94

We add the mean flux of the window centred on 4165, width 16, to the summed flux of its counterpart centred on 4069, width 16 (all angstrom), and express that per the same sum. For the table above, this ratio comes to 1.265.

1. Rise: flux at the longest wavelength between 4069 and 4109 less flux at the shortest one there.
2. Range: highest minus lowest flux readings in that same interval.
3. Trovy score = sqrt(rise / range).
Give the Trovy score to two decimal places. 0.53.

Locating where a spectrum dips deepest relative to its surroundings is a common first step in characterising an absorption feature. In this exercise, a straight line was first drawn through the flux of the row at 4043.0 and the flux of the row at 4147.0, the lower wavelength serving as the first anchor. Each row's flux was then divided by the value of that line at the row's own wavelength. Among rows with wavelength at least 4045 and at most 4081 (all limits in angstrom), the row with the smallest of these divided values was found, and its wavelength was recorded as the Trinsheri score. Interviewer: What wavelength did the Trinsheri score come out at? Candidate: 4075.0 angstrom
